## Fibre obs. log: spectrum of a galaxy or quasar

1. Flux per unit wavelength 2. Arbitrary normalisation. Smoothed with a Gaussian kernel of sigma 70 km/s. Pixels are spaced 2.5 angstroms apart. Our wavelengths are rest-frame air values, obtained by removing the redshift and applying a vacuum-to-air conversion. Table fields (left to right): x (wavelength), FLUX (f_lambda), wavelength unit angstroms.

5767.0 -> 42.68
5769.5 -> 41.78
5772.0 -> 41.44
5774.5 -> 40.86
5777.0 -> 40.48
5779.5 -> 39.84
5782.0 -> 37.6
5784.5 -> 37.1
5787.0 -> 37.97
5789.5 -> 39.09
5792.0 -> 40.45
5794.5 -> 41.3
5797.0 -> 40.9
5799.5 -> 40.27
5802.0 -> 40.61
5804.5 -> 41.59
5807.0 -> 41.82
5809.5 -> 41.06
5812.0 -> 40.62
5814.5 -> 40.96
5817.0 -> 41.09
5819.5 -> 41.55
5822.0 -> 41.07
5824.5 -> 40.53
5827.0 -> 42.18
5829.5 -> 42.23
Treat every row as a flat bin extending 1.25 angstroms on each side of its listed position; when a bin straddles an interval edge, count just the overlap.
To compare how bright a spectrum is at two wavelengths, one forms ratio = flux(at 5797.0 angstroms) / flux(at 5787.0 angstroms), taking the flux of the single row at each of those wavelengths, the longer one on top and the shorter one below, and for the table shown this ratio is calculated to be 1.08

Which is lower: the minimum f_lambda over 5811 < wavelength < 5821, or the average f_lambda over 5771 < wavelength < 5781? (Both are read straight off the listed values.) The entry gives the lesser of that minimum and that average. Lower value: 40.6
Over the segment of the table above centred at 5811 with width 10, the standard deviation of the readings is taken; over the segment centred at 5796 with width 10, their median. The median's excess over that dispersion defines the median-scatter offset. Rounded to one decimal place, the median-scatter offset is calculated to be 40.2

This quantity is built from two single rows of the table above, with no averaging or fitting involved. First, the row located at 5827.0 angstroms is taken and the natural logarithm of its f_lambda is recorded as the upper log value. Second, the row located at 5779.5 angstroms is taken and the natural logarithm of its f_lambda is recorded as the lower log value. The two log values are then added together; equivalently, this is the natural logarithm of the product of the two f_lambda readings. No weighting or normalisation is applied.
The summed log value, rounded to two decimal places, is 7.43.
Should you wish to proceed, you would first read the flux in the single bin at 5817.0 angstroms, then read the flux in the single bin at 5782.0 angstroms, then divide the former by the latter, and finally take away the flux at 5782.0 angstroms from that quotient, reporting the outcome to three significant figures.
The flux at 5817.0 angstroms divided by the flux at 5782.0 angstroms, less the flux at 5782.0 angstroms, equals -36.5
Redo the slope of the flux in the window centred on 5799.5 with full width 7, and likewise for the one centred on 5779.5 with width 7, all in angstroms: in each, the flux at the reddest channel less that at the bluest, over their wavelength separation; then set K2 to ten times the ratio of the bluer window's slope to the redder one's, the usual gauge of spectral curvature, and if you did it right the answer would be 99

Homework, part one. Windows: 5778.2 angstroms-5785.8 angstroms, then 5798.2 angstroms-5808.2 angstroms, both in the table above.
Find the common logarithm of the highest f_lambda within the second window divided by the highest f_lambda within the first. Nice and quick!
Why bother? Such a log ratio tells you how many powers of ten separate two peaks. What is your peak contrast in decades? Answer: 0.021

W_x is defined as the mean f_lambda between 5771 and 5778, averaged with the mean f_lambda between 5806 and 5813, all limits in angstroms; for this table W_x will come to 41.0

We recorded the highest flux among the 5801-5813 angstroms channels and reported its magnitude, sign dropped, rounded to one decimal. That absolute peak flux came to 41.8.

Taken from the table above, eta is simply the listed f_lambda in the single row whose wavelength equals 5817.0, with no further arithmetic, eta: 41.09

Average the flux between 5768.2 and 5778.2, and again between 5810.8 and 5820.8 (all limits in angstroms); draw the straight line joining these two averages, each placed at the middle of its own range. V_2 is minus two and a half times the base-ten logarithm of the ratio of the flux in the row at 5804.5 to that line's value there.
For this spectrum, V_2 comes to -0.013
